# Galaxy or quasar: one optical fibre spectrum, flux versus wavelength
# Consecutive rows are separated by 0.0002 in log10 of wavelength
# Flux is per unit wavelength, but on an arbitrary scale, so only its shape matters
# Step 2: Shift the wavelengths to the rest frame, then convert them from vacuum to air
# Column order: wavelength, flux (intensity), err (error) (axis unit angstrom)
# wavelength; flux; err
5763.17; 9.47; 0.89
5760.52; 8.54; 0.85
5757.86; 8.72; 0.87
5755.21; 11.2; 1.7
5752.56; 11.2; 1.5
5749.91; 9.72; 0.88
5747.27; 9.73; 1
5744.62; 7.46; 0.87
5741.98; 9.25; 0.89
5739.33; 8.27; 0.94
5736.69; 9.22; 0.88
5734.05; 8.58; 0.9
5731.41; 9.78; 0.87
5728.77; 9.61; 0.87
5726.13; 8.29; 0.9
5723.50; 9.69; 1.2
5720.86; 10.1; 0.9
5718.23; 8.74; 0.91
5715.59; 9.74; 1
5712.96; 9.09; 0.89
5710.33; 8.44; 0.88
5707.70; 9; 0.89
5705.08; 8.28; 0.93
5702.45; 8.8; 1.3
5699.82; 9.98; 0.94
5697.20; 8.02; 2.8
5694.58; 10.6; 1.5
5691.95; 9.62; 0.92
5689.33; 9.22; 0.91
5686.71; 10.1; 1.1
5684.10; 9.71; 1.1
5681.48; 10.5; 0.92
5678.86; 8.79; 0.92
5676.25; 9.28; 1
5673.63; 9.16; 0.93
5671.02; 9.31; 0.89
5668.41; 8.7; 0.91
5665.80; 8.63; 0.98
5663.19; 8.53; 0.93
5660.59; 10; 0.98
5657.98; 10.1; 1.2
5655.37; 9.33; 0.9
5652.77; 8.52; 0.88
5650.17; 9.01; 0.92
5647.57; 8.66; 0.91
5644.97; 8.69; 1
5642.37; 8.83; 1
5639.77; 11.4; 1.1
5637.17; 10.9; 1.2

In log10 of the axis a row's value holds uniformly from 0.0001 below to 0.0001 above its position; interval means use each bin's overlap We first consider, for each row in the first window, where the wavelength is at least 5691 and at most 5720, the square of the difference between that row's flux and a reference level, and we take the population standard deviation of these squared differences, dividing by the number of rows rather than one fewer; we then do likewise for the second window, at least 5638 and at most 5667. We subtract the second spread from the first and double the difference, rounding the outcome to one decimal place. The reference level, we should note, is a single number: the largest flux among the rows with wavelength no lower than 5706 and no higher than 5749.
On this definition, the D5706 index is 1.0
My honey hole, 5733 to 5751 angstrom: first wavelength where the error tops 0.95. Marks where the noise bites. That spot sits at 5747.27 angstrom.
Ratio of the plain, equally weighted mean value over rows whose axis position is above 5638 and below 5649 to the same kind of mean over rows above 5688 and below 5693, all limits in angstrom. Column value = 1.00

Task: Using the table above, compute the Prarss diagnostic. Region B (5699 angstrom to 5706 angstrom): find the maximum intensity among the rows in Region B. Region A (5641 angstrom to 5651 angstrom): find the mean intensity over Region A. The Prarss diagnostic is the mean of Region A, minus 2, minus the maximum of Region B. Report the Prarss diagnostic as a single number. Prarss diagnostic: -3.2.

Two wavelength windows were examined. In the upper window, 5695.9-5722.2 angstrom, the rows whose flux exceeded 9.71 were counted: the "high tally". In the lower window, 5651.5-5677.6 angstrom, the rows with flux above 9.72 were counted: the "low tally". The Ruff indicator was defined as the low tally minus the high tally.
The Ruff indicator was -1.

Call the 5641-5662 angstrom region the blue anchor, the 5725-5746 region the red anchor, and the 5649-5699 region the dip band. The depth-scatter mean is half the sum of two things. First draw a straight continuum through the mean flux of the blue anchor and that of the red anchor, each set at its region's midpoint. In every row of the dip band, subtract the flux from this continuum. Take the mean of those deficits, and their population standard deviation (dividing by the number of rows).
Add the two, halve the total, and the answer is 0.22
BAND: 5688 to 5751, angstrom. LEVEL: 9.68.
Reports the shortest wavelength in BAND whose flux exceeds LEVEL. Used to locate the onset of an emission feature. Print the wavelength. 5694.58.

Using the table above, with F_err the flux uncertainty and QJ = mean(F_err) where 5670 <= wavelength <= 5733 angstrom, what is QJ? 1.06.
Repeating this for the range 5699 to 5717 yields 0.98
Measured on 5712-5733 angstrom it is 0.94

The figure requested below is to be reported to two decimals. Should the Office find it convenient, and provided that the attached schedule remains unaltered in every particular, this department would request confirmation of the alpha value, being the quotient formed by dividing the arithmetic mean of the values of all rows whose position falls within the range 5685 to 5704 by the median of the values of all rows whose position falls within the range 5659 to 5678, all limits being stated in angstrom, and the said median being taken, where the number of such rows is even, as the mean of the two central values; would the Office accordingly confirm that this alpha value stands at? 1.03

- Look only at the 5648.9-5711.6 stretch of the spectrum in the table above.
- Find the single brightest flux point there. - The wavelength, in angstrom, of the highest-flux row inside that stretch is 5694.58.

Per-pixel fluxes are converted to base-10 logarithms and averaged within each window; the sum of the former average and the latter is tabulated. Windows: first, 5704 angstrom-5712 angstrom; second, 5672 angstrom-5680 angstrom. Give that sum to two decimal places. 1.89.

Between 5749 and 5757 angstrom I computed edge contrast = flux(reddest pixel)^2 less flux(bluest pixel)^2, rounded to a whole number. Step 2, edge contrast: 31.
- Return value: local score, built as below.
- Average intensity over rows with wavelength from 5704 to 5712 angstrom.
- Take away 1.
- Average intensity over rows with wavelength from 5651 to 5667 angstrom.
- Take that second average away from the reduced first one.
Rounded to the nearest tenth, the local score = -1.6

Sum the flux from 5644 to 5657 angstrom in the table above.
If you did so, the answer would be 44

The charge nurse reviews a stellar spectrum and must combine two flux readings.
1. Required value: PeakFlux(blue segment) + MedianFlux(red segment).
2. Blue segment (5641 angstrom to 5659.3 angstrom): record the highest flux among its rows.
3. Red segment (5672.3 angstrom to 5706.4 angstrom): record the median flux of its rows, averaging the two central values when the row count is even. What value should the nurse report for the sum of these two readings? 19.4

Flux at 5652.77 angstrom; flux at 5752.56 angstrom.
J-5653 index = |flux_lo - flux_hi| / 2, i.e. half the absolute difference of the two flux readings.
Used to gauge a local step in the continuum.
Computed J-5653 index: 1.34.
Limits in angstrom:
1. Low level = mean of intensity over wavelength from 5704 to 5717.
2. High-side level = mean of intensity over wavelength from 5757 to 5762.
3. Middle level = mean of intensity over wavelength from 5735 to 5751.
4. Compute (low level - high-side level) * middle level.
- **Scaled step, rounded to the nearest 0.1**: 2.5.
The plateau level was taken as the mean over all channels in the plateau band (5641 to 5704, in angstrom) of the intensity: 9.25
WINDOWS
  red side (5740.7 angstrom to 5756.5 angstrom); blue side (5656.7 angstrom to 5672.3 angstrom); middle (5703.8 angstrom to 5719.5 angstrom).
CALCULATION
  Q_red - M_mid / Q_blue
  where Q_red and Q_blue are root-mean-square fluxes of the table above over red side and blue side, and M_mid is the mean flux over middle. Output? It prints 8.88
